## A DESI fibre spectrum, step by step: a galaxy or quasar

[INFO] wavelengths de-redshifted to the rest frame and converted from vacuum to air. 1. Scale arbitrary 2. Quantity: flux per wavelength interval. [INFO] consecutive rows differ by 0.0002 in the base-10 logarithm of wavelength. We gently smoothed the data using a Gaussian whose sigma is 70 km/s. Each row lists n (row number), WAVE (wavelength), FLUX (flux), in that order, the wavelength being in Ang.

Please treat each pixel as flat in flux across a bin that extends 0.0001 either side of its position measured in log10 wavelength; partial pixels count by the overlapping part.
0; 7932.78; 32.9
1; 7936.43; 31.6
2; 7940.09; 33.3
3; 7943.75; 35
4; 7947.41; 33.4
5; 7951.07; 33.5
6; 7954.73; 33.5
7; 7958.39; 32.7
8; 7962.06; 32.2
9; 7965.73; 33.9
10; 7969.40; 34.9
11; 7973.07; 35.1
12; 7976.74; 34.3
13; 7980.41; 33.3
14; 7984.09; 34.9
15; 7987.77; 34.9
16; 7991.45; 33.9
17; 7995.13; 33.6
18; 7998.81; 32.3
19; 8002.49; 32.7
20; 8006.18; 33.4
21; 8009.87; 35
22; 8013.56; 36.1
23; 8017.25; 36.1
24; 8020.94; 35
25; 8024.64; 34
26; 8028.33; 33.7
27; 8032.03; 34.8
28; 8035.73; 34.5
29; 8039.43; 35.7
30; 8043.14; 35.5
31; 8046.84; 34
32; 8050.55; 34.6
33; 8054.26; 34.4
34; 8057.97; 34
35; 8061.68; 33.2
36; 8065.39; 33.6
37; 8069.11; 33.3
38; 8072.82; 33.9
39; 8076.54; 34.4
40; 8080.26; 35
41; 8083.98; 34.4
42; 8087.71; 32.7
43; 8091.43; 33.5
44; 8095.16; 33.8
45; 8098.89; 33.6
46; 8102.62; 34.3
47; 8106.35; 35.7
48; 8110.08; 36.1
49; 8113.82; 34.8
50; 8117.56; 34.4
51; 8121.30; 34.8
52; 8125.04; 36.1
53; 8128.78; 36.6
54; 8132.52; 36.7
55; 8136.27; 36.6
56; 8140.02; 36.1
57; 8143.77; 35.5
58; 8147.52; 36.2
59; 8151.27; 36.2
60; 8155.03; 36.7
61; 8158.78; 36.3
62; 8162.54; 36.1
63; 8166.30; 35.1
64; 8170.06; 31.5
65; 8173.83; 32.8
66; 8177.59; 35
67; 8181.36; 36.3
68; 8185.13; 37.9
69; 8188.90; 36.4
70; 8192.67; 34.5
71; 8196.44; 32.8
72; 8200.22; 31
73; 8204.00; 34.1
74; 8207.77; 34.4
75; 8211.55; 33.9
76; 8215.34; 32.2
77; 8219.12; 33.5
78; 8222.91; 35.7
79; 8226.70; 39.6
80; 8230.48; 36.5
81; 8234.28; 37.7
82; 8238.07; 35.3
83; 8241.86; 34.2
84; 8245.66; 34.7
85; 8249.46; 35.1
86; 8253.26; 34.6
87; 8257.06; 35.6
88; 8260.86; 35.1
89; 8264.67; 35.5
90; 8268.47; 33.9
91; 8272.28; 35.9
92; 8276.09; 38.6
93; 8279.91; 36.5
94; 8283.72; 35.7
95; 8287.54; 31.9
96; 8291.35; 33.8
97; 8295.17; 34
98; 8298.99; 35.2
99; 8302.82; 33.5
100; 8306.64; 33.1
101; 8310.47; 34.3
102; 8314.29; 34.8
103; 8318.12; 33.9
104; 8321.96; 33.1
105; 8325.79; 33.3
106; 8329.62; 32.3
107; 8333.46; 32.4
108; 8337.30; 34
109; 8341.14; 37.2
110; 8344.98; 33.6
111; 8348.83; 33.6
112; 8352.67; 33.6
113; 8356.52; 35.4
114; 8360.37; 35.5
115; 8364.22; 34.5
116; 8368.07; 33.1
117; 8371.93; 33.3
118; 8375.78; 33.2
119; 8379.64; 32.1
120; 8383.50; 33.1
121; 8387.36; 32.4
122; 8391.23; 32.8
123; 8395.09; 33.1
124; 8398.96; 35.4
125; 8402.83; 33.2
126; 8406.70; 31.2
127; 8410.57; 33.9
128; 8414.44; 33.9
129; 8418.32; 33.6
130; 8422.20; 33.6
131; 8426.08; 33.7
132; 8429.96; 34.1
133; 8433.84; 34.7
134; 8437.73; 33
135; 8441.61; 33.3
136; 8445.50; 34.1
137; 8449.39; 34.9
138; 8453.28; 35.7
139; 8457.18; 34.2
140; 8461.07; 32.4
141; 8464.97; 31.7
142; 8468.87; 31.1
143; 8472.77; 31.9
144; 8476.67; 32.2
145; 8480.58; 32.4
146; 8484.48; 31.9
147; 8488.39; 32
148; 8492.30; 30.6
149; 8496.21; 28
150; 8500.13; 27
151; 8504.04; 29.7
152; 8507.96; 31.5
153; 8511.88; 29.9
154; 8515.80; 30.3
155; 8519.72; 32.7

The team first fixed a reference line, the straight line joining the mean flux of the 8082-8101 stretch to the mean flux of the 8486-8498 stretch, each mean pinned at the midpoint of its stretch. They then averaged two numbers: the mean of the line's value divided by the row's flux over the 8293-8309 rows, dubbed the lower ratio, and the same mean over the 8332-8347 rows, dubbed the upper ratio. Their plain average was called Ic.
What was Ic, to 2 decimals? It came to 0.93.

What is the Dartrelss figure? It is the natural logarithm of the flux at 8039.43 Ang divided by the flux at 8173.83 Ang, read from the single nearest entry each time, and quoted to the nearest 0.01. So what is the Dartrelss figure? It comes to 0.08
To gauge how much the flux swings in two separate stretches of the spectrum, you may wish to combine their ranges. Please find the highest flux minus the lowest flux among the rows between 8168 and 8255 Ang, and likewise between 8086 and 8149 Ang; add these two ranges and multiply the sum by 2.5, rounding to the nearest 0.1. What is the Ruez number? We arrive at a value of 31.5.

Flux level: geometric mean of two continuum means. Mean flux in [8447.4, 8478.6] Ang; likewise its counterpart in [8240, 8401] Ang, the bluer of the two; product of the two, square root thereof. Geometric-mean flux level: 33.6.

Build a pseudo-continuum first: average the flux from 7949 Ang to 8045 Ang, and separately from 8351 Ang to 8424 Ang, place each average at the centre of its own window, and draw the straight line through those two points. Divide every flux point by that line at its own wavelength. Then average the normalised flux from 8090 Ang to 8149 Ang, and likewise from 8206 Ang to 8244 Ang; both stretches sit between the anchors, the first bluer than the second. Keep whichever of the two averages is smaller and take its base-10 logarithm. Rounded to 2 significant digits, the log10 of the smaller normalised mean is 0.016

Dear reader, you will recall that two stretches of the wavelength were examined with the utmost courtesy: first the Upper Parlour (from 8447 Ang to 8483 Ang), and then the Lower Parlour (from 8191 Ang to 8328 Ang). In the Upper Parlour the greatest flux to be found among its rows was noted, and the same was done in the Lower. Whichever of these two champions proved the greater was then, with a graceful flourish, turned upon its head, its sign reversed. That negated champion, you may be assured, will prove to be -39.6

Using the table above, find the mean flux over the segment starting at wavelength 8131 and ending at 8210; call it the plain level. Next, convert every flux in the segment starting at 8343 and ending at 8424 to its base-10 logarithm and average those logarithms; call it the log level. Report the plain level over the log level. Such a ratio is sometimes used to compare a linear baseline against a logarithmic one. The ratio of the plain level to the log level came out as 23.0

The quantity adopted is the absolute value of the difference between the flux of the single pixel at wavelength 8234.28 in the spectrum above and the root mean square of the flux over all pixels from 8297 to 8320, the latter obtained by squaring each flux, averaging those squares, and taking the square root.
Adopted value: 3.6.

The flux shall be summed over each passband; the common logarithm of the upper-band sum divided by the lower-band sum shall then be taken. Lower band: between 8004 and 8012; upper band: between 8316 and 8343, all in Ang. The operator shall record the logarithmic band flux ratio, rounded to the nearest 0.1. 0.5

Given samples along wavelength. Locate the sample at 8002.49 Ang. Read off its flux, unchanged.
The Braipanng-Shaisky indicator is 32.7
